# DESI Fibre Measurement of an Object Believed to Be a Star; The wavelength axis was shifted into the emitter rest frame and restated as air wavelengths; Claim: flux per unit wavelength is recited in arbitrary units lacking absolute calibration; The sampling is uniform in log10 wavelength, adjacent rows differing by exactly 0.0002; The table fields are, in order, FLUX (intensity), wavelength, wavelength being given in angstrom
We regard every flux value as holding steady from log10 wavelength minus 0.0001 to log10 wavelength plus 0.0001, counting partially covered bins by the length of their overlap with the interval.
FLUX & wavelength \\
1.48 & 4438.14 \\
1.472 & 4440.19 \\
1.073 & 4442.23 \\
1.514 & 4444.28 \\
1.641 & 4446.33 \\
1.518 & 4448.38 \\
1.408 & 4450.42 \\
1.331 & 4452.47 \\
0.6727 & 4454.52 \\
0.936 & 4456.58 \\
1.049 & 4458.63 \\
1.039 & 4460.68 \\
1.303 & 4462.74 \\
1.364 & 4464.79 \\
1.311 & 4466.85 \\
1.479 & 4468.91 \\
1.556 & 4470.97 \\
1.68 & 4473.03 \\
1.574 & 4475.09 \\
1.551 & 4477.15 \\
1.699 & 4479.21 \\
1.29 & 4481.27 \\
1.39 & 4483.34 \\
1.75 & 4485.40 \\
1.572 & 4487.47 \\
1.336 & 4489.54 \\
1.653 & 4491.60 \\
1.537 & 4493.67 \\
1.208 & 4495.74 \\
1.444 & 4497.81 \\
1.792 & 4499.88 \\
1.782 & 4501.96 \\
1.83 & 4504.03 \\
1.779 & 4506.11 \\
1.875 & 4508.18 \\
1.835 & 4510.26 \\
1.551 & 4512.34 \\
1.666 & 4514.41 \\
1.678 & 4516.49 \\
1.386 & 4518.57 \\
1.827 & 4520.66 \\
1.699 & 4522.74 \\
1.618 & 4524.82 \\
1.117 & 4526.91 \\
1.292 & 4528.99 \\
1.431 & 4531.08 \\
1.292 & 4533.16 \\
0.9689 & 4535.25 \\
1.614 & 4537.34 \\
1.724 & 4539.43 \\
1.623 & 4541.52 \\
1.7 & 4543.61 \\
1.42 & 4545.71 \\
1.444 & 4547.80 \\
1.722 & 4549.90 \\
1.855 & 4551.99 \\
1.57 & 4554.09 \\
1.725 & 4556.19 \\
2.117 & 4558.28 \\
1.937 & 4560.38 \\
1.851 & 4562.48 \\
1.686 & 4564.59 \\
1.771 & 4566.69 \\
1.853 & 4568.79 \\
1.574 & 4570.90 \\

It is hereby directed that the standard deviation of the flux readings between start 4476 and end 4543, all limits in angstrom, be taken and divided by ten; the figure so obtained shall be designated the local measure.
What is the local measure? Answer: 0.023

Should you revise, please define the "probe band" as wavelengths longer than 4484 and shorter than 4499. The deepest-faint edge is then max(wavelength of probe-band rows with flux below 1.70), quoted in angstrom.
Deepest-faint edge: 4497.81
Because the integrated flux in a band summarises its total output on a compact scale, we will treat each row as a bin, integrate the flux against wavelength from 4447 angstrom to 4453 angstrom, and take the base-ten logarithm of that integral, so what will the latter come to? 0.94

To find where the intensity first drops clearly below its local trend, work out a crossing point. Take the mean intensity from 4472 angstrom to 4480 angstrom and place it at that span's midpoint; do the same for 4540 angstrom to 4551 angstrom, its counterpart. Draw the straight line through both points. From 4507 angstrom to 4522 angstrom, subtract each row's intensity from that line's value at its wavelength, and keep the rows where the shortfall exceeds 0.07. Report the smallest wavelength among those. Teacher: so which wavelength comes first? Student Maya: 4518.57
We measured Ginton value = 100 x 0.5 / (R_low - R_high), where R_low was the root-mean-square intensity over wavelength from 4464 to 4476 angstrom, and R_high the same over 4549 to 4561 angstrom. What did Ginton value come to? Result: -151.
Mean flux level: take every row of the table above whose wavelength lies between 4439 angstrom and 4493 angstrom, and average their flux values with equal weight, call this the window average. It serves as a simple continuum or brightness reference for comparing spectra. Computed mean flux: 1.39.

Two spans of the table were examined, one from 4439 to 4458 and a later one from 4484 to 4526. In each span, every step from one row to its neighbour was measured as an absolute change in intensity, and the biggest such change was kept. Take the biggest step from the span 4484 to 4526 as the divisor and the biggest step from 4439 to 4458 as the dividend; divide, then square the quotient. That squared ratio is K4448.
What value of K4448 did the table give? 2.2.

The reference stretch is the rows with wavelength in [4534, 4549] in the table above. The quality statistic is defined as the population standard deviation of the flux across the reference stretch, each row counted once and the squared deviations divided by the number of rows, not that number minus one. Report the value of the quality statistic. 0.24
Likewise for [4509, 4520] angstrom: 0.15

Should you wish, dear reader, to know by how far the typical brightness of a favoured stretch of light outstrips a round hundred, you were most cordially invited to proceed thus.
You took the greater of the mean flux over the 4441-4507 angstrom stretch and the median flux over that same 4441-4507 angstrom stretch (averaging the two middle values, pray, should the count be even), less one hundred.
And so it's -98.5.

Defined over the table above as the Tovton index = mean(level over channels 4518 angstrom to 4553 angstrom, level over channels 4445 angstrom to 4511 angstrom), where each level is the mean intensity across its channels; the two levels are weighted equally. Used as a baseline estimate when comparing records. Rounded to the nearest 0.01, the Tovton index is 1.49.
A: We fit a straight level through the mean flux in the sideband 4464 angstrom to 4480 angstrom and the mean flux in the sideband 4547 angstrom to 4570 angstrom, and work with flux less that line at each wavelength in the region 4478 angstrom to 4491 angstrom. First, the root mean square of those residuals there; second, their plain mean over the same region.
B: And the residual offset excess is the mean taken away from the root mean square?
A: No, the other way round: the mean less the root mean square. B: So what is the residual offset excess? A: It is -0.24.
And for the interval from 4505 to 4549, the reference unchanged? -0.42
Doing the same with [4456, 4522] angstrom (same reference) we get -0.27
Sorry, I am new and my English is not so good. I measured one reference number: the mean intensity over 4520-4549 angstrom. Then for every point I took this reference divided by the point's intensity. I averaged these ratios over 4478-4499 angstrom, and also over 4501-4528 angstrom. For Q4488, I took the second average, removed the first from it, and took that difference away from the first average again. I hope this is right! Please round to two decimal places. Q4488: 1.11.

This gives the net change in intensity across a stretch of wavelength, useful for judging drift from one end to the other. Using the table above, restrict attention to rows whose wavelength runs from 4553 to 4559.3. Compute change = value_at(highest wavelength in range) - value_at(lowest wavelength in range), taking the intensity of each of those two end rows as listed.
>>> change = 0.5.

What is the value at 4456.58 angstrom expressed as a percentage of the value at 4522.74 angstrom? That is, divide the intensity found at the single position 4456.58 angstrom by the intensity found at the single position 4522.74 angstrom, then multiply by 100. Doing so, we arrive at 55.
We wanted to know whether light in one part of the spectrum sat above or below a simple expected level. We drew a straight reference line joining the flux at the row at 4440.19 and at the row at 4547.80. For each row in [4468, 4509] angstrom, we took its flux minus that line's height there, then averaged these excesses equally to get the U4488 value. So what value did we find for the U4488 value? 0.13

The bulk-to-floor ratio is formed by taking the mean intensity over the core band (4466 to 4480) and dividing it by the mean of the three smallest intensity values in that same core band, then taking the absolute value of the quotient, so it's 1.07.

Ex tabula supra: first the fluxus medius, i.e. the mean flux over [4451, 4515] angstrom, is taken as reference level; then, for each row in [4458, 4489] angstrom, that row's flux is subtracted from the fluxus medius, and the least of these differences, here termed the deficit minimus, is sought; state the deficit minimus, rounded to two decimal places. -0.27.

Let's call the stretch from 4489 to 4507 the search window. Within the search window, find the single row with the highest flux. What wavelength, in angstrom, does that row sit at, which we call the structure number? 4504.03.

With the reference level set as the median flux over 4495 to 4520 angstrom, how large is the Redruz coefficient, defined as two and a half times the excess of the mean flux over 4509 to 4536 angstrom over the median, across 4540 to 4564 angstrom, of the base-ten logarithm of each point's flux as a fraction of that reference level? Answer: 3.7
